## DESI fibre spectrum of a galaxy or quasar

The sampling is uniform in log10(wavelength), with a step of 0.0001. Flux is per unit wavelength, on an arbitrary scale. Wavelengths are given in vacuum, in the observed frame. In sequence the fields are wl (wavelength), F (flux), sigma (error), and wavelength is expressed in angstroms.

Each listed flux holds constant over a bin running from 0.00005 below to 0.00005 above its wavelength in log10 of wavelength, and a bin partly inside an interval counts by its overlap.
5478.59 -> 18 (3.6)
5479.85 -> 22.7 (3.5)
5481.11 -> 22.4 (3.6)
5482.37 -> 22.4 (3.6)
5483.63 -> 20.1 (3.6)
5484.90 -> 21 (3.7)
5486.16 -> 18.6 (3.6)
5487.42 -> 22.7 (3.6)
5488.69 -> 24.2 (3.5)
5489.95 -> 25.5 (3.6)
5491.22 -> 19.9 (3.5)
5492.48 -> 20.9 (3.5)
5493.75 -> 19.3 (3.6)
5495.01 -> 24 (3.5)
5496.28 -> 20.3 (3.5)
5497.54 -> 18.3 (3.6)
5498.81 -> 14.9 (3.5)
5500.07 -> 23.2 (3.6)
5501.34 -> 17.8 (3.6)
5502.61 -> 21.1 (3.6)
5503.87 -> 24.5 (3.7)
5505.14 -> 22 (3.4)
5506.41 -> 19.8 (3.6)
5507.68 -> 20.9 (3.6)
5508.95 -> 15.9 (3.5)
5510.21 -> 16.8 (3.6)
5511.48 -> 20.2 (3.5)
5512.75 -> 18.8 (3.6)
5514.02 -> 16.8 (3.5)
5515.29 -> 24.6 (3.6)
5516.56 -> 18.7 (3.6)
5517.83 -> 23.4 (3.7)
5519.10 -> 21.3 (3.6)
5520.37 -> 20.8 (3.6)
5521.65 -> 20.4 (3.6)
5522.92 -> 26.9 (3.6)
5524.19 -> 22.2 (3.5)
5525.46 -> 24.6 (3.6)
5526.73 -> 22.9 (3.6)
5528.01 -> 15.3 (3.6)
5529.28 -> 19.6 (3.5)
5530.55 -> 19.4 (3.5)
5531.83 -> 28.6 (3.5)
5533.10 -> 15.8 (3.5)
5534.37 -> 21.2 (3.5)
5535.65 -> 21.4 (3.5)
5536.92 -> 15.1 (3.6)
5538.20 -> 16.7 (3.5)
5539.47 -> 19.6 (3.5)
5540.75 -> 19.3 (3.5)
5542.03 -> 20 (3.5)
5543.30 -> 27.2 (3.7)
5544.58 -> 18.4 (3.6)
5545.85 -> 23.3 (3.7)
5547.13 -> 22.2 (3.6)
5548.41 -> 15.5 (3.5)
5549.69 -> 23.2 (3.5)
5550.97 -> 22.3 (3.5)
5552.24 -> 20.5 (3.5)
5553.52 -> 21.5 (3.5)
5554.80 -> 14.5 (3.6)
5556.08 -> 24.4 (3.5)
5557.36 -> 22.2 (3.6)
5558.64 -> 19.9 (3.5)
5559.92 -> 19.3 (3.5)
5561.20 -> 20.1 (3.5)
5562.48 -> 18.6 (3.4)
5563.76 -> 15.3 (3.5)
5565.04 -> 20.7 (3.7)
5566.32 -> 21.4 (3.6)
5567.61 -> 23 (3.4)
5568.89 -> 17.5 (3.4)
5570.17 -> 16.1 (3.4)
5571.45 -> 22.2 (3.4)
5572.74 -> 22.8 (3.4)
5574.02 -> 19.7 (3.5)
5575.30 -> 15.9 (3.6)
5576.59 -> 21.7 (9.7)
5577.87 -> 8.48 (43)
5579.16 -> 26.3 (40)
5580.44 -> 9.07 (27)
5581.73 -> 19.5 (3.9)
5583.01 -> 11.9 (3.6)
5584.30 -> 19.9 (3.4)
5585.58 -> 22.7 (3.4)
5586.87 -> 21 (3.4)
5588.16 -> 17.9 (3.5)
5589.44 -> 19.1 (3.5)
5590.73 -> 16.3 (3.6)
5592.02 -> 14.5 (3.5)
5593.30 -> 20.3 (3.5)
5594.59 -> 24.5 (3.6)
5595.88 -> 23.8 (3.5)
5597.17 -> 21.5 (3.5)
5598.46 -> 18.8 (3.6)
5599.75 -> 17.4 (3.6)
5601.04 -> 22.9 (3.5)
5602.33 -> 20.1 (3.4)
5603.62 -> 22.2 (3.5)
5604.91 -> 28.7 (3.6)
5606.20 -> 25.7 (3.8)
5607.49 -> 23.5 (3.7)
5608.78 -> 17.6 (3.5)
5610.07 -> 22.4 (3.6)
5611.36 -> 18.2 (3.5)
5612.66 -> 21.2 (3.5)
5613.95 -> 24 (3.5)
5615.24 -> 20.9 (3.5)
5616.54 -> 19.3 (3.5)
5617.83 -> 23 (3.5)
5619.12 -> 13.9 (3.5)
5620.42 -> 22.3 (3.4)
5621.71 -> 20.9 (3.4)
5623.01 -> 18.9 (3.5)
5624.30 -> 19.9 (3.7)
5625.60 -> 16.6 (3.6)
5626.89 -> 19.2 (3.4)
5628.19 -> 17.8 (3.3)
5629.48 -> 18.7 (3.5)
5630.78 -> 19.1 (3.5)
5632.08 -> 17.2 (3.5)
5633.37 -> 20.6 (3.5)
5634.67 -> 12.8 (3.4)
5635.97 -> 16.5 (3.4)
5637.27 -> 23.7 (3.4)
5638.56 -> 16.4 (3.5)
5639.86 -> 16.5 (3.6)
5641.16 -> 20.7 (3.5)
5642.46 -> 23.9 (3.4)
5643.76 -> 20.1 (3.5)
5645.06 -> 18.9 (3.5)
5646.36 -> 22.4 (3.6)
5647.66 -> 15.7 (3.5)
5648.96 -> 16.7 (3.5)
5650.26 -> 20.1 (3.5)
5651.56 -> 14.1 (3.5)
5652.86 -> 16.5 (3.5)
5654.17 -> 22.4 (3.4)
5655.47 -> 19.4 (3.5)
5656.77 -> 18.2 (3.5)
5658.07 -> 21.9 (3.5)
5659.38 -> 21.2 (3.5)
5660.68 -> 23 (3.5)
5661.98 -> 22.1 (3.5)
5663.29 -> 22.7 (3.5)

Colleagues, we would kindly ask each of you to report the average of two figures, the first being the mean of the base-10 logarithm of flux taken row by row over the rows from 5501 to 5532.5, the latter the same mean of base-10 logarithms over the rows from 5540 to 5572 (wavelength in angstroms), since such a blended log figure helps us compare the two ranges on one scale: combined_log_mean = 1.31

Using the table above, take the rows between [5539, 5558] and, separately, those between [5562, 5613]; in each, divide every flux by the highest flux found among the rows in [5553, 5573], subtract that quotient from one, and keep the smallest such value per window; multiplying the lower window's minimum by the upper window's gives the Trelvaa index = 0.020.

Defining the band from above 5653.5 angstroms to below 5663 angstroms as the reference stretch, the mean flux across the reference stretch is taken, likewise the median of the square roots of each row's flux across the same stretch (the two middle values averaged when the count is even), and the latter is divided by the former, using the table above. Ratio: 0.221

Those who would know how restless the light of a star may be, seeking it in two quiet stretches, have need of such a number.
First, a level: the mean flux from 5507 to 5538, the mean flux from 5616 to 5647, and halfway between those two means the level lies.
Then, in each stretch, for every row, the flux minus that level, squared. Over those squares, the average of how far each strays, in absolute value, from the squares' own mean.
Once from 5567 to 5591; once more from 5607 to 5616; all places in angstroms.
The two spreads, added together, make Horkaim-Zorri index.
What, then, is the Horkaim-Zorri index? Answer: 32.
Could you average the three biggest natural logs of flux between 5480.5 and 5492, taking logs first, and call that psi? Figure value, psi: 3.18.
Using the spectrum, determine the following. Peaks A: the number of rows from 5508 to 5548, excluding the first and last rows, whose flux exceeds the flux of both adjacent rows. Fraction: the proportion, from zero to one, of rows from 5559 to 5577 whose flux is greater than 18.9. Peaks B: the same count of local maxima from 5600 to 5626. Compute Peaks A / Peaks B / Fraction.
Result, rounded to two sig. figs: 2.9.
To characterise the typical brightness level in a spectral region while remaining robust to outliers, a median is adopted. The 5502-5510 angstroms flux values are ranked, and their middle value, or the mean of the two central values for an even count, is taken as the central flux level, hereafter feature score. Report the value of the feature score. 21.0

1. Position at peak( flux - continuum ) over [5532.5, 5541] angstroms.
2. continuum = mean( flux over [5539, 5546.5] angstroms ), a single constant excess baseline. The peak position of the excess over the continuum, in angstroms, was 5535.65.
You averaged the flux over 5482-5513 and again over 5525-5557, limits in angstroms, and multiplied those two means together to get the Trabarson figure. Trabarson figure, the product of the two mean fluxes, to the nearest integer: 421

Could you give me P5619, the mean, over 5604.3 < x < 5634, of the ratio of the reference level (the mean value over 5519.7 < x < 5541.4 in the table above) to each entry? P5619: 1.03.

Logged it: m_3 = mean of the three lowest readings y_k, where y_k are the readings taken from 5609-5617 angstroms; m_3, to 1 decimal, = 19.5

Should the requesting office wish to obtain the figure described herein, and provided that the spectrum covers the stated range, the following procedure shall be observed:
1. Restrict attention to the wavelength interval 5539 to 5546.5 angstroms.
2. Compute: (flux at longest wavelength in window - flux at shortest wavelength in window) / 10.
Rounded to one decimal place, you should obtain 0.4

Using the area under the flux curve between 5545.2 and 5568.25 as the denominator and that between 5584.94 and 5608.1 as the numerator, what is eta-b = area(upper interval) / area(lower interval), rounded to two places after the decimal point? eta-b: 1.04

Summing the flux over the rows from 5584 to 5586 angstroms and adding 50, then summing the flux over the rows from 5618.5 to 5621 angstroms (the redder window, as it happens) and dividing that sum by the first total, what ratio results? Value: 0.39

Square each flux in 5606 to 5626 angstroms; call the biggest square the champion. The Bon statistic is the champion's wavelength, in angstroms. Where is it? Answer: 5606.20 angstroms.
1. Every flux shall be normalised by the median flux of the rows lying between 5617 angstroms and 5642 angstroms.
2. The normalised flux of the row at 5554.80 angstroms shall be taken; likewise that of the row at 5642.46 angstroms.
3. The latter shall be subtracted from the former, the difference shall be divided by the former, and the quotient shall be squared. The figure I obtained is 0.42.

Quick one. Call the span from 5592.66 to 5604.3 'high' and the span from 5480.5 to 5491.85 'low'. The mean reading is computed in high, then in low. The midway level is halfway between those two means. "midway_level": 21.6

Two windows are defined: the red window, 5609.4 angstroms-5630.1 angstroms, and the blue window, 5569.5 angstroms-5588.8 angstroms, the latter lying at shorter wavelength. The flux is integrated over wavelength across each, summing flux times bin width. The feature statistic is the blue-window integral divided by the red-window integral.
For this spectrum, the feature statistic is 0.86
